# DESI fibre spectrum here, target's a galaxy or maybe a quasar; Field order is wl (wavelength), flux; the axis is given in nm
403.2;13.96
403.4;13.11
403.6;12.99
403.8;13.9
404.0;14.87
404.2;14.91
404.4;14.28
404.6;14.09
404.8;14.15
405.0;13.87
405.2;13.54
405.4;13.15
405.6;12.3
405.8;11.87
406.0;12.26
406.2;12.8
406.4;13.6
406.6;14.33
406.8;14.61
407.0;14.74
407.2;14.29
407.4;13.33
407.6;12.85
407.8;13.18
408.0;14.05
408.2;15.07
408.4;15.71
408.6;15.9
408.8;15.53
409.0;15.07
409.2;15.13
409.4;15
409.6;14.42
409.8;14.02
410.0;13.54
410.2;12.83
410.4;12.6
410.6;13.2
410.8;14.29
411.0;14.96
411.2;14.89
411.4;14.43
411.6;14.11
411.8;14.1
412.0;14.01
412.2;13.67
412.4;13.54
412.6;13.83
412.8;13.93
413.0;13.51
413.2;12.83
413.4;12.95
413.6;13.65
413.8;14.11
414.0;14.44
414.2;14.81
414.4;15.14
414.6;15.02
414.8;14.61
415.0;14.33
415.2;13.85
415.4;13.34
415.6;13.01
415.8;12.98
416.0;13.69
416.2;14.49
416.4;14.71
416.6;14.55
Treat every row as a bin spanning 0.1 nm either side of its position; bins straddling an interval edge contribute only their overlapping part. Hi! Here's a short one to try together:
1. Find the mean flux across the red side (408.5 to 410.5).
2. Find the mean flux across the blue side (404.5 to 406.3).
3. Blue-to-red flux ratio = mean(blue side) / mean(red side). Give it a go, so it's 0.91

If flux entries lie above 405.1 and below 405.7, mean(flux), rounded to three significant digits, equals 13.0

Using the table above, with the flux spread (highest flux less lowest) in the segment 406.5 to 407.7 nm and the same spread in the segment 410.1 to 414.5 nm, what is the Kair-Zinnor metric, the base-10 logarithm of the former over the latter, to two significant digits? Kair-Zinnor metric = -0.13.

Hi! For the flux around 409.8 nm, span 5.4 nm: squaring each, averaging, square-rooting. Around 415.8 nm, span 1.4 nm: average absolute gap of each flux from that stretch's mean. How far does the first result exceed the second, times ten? 137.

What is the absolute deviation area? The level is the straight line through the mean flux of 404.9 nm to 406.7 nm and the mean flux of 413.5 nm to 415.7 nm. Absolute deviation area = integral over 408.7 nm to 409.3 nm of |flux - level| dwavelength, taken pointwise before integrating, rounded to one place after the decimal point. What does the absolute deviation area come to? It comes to 1.1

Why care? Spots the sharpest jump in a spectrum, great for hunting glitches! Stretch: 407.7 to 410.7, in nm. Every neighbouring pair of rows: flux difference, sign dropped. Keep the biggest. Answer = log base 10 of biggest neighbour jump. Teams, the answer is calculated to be 0.009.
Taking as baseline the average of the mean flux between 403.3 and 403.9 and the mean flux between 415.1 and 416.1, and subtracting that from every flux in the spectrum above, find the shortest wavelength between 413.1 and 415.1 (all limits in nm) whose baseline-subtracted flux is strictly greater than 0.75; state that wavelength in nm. 413.8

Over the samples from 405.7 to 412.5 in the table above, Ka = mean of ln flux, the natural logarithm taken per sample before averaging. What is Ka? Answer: 2.64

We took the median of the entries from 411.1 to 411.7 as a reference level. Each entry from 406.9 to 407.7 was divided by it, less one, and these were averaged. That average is -0.043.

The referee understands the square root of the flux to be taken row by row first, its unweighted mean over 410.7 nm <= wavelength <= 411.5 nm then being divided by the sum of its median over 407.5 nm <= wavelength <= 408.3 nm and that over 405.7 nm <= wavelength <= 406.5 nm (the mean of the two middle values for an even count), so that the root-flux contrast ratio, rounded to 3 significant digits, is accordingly 0.529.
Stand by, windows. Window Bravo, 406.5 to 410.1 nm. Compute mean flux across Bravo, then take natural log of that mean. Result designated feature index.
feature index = 2.67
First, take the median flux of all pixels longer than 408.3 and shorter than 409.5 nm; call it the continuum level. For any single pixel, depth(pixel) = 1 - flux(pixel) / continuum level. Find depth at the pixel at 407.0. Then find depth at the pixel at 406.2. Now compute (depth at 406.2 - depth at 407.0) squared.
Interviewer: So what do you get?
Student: 0.0160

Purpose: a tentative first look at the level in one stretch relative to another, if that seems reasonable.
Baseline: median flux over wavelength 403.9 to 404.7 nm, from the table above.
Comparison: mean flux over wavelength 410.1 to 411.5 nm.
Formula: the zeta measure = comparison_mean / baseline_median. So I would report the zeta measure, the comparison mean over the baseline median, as 0.95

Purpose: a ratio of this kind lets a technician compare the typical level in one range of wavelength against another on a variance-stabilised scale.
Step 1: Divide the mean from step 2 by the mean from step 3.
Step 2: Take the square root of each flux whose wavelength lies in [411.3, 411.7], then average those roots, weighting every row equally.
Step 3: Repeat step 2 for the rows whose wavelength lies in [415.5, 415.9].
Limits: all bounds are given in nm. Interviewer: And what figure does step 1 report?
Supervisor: 1.05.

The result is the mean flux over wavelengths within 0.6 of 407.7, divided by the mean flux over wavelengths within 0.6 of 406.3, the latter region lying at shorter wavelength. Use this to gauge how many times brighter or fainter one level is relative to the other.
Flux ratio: 1.04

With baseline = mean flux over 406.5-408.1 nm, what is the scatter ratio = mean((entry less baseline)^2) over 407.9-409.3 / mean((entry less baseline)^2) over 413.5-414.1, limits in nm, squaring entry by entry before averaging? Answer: 15.7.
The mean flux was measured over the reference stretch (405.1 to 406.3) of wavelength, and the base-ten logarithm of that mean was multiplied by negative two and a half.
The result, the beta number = -2.76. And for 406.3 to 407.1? -2.89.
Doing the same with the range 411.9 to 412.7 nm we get -2.85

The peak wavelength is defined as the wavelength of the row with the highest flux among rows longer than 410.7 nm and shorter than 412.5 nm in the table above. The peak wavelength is 411.0 nm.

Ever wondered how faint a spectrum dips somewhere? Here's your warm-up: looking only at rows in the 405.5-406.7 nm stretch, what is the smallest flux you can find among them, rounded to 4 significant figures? 11.87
